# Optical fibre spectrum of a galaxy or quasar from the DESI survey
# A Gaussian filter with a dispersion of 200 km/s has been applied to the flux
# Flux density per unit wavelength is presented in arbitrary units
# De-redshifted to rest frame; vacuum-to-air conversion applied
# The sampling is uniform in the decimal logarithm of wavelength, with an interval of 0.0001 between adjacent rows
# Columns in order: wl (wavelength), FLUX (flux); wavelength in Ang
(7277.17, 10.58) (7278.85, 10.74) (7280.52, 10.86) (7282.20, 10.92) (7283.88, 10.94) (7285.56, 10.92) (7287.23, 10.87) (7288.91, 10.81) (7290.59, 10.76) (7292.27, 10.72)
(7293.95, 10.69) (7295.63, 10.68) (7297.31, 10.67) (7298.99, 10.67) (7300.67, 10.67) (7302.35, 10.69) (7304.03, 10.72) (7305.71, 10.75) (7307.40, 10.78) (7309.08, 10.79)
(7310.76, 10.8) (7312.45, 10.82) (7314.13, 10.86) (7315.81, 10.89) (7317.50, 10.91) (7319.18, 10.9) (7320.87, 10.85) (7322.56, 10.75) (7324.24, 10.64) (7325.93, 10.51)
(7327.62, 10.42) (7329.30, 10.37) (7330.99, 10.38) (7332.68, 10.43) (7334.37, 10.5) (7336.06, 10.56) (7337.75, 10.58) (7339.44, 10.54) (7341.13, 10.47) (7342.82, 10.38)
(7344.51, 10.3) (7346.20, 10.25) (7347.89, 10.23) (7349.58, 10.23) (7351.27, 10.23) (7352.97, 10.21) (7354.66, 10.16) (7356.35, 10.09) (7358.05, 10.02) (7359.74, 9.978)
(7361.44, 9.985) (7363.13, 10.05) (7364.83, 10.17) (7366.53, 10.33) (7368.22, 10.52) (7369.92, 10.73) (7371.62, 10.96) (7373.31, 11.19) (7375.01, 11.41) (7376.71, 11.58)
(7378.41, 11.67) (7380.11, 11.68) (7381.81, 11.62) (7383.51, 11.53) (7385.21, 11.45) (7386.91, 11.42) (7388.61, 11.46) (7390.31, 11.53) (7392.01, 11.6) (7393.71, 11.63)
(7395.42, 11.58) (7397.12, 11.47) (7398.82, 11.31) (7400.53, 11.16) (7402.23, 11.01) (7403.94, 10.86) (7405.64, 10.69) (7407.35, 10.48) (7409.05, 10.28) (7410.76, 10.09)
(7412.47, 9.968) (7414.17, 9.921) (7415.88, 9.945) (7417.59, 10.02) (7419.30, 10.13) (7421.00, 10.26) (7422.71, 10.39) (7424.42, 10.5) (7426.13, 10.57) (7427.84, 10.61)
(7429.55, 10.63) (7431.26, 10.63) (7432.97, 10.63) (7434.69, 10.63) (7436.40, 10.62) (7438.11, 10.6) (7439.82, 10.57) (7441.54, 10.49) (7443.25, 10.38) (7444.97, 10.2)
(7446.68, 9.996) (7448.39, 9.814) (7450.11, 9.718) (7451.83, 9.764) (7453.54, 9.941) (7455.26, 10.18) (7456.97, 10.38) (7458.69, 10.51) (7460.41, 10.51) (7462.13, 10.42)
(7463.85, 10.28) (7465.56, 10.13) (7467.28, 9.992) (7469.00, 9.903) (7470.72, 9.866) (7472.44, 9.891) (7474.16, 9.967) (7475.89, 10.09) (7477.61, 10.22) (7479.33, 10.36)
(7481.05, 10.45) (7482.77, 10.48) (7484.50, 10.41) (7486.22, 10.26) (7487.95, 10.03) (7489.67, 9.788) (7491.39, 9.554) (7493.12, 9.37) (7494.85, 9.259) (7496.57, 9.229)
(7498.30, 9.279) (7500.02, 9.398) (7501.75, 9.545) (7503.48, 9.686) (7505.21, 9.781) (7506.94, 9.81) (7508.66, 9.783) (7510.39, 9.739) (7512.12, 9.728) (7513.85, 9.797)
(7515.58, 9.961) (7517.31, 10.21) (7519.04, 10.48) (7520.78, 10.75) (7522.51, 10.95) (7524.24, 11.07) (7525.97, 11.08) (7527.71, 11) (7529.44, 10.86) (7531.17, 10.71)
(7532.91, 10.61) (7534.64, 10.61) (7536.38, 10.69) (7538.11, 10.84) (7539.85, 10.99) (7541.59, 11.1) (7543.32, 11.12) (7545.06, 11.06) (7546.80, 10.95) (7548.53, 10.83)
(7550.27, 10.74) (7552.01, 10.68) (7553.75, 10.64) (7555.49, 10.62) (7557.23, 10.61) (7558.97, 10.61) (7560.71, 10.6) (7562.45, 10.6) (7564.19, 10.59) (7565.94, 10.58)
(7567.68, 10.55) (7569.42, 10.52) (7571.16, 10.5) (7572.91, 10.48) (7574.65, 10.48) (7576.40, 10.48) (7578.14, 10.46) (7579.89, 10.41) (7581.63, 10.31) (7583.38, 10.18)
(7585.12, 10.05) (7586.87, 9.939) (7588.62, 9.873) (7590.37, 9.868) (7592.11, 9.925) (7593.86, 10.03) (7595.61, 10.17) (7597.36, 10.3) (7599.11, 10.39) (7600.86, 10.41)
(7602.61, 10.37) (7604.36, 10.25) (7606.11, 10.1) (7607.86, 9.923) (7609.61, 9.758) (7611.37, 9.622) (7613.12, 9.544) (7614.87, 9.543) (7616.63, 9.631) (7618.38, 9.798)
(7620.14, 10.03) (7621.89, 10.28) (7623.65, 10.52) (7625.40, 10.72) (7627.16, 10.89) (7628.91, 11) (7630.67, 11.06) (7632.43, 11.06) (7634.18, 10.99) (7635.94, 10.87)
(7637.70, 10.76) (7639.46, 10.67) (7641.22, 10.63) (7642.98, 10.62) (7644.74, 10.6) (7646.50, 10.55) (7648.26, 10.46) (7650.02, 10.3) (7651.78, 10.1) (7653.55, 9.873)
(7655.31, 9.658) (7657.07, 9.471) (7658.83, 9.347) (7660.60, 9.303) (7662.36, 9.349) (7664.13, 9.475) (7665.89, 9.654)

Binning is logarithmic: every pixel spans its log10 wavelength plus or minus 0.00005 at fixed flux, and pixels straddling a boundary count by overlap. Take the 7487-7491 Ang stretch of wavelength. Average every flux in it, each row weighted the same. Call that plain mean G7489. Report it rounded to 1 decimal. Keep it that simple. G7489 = 9.9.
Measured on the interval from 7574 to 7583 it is 10.4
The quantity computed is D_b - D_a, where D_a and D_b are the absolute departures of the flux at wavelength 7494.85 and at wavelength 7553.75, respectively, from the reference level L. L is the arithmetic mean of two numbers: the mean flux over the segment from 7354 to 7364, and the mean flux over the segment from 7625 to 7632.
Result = -1.1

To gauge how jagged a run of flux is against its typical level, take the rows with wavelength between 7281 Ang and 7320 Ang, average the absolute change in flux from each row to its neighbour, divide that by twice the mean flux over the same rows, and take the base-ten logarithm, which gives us -2.94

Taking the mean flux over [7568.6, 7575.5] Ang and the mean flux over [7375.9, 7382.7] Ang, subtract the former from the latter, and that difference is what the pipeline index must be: 1.1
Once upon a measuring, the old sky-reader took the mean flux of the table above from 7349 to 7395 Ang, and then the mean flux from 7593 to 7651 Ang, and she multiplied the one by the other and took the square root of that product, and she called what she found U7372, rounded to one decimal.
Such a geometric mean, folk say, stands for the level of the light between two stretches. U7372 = 10.6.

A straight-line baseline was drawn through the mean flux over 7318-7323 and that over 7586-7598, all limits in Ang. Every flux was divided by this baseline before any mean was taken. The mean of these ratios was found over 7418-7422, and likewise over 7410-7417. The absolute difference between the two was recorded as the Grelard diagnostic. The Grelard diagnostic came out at 0.02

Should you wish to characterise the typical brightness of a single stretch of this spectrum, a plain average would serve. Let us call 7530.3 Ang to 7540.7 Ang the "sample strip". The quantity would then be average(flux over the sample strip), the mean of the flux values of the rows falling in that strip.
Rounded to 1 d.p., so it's 10.7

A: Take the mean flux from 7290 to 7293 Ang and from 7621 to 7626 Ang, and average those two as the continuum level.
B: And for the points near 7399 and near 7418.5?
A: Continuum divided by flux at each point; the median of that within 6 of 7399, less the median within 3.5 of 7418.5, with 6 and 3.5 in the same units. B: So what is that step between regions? -0.12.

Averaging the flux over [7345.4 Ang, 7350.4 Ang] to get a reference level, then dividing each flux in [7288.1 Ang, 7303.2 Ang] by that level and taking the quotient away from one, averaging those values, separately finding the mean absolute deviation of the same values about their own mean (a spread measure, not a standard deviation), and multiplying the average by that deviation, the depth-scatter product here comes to -0.0002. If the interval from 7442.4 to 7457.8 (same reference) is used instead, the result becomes 0.0004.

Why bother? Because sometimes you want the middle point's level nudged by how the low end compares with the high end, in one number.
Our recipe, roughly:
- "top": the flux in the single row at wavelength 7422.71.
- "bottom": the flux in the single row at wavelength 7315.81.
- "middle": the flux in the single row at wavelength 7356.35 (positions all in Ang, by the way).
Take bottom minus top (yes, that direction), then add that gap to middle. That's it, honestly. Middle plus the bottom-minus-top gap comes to 10.6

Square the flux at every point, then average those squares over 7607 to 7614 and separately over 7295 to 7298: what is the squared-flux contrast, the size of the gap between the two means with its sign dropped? 20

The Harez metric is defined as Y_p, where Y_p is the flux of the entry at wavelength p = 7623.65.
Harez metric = 10.52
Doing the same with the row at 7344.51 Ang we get 10.3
